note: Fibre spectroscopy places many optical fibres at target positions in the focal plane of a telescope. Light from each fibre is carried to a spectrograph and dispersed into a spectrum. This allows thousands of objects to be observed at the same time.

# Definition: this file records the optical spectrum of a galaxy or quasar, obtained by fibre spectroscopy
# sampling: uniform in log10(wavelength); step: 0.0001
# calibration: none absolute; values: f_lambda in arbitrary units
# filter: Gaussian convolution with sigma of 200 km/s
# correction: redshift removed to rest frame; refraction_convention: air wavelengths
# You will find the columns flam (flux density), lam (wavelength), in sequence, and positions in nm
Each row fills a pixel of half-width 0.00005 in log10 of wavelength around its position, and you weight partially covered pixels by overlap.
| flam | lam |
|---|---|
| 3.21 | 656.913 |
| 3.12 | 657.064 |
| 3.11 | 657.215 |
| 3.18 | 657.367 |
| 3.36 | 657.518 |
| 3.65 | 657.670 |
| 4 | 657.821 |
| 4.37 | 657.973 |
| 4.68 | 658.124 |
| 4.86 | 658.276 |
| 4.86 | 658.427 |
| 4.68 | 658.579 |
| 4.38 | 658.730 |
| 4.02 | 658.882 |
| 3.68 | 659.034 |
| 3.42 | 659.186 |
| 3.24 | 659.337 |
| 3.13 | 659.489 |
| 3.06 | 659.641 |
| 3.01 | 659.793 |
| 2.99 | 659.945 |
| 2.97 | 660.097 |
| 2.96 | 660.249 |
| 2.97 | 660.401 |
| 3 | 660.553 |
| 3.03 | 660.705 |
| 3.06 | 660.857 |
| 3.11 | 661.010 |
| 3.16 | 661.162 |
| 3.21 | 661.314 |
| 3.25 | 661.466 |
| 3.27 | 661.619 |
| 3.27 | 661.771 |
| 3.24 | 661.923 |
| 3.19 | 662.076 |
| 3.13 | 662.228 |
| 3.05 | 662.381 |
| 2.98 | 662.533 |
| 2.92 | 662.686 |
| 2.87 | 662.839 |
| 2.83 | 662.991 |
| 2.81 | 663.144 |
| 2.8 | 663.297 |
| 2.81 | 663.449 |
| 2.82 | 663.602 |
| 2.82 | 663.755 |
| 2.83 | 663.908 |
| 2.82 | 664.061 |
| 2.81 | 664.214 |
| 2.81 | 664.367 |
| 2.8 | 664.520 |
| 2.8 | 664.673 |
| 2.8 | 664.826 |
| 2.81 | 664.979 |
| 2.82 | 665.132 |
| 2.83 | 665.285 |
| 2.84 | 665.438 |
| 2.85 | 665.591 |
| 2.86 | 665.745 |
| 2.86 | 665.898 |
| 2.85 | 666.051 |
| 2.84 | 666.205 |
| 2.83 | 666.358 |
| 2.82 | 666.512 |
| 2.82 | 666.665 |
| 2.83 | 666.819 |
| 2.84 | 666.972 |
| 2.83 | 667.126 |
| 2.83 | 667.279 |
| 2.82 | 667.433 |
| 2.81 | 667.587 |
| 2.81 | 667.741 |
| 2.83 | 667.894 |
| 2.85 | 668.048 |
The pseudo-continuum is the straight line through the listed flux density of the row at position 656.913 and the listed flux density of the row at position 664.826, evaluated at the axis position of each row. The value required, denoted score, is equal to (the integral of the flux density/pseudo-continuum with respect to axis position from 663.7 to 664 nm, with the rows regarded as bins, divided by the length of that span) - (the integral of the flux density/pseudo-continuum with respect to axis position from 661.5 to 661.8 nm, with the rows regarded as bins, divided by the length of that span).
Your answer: -0.11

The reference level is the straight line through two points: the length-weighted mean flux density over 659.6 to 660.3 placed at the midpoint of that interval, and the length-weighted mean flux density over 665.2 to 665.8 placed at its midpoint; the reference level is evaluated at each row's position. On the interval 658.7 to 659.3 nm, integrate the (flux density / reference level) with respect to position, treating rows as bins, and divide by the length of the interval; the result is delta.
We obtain 1.26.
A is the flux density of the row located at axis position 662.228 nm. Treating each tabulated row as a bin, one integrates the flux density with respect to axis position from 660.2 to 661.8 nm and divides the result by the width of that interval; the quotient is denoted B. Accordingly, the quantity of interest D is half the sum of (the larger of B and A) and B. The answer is 3.12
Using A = 3.13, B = 3.12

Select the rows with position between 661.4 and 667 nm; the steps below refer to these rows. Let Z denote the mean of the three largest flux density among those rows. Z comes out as 3.3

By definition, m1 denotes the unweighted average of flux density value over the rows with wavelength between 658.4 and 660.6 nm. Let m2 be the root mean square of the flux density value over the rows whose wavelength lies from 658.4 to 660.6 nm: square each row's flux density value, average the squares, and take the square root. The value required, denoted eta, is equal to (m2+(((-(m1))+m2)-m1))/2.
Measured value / 0.060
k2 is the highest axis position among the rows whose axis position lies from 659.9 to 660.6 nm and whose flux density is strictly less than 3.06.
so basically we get 660.553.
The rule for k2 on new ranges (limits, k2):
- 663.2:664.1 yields 664.061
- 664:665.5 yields 665.438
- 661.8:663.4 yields 663.297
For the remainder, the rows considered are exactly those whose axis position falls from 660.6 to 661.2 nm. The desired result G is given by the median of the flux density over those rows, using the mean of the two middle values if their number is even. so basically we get 3.1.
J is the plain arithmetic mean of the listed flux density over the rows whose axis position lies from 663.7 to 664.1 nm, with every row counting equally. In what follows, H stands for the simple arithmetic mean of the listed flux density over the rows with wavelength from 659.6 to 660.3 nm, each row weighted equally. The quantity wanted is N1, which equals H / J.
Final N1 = 1.06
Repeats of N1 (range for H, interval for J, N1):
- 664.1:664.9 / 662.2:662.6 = 0.92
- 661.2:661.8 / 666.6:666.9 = 1.15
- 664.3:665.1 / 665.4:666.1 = 0.98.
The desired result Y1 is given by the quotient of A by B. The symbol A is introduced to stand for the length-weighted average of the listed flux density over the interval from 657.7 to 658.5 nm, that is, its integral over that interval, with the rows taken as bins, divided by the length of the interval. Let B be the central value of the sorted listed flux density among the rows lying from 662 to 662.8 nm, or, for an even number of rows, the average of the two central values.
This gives 1.48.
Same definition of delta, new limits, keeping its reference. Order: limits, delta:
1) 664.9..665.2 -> 0.99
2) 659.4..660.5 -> 1.01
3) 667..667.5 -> 1.01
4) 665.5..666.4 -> 1.01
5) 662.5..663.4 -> 0.98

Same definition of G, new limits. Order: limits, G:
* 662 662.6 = 3.1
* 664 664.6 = 2.8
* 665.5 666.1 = 2.9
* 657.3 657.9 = 3.5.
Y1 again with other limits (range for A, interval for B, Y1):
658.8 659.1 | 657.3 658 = 1.06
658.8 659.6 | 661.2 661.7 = 1.07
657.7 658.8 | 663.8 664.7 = 1.61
